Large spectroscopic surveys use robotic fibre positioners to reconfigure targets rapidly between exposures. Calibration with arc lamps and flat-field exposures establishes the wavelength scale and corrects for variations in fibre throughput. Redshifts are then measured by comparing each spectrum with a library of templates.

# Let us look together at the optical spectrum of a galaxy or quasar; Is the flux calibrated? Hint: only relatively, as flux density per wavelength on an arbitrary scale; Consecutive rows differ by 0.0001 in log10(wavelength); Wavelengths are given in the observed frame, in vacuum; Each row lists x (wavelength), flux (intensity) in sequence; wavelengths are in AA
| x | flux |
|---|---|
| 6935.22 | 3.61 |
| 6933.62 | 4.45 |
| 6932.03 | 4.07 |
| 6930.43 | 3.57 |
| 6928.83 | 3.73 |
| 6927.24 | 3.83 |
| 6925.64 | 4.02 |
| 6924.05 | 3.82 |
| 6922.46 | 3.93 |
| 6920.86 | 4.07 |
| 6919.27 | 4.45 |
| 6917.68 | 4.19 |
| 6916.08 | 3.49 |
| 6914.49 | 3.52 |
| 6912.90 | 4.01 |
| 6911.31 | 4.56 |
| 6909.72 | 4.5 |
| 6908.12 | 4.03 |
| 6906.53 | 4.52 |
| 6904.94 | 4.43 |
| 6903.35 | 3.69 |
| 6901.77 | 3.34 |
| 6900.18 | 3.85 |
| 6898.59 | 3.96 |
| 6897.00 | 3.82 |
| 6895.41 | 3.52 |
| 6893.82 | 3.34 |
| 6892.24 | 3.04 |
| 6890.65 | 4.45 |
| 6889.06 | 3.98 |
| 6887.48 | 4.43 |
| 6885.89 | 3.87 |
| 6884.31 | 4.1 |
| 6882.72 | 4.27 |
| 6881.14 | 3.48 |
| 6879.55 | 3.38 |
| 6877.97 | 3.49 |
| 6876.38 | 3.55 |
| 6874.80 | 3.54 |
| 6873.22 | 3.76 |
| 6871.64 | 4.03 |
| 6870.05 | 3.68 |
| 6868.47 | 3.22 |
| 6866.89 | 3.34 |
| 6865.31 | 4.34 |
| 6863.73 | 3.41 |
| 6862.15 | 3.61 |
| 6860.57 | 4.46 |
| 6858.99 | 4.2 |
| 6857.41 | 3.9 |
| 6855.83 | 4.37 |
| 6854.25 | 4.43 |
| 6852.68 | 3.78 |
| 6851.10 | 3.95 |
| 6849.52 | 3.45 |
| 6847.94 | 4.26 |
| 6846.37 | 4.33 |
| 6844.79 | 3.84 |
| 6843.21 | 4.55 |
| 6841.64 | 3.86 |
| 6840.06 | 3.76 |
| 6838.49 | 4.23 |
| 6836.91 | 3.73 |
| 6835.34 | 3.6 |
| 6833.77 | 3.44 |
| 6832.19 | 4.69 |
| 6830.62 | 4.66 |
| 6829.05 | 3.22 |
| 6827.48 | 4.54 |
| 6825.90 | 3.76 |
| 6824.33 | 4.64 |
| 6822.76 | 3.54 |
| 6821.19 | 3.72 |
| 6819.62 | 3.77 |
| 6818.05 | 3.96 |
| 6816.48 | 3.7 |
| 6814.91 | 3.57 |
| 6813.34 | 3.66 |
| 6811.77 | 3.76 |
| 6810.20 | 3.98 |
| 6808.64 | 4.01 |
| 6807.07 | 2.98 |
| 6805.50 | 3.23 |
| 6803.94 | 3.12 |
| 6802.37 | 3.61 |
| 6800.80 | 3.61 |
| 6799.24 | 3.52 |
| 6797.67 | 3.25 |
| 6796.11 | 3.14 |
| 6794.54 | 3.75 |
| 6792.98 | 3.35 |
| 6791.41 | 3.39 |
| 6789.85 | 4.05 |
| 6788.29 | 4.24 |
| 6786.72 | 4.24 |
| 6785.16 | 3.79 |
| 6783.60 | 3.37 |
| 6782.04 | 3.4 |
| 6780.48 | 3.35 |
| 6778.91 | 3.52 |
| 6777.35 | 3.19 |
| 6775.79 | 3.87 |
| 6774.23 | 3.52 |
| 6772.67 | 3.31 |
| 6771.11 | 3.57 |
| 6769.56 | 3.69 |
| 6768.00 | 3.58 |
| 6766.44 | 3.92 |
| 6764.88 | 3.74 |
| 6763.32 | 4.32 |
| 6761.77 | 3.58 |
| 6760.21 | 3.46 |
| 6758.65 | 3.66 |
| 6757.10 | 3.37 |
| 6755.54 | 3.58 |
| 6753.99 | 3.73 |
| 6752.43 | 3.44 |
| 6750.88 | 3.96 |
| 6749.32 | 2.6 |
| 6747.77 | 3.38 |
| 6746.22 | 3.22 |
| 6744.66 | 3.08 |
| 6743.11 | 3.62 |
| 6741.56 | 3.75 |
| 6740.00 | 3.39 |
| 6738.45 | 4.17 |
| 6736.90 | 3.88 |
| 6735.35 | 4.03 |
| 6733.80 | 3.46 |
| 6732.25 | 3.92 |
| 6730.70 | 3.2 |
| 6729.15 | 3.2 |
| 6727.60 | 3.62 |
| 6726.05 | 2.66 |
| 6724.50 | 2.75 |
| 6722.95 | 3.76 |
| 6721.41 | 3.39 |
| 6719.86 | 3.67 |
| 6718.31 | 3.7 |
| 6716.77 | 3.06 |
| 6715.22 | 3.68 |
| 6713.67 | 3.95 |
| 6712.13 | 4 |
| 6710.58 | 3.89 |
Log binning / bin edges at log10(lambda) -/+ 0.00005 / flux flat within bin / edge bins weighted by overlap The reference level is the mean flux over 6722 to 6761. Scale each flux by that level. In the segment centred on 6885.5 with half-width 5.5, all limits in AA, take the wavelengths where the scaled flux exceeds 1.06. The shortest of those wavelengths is 6882.72 AA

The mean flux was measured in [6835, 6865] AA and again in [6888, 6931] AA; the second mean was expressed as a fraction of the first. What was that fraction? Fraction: 0.98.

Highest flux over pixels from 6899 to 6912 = 4.56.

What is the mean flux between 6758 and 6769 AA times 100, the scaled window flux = 375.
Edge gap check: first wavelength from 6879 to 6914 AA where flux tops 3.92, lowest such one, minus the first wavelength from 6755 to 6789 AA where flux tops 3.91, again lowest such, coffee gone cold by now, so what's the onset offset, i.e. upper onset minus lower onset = 119.4 AA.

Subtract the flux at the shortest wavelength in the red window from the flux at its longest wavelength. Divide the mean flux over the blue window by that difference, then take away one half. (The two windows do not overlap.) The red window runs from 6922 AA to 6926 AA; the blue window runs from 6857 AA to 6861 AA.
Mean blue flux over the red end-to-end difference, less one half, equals 46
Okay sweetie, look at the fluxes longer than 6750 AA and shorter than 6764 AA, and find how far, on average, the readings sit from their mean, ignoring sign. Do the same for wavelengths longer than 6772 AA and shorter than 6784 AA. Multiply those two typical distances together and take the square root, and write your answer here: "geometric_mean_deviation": 0.18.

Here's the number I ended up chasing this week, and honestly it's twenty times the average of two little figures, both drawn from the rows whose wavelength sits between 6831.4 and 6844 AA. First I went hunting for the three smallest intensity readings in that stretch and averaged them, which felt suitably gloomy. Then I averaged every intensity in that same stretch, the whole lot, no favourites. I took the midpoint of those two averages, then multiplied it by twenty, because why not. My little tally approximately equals 76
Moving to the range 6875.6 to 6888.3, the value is 73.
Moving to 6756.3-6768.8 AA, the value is 72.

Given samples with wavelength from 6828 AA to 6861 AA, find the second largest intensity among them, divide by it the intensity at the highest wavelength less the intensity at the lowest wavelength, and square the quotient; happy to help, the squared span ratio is 0.071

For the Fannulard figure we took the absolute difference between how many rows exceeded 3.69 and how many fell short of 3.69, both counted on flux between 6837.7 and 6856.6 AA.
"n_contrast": 10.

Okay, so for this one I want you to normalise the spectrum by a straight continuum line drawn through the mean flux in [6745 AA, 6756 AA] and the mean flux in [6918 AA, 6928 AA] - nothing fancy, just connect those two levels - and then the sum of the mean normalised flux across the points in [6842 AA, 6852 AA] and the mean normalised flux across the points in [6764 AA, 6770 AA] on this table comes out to 2.16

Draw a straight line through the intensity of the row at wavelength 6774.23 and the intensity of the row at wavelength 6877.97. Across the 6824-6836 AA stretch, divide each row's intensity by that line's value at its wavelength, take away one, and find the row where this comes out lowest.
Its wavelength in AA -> 6829.05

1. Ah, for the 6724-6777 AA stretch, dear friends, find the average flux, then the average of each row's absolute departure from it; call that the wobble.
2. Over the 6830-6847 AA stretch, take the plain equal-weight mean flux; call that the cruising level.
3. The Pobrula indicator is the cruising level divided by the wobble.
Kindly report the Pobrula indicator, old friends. 14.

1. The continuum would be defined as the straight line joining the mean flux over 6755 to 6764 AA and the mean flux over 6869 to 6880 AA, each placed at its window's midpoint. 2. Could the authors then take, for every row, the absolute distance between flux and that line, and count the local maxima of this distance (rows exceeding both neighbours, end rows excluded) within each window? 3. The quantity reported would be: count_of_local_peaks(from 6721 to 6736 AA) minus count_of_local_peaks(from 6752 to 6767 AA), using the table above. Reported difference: -1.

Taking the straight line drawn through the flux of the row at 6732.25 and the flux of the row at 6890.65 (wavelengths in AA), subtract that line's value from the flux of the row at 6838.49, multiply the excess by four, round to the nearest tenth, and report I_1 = -0.2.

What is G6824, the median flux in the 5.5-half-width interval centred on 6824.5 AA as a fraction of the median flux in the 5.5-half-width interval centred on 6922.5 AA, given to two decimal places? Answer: 0.94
